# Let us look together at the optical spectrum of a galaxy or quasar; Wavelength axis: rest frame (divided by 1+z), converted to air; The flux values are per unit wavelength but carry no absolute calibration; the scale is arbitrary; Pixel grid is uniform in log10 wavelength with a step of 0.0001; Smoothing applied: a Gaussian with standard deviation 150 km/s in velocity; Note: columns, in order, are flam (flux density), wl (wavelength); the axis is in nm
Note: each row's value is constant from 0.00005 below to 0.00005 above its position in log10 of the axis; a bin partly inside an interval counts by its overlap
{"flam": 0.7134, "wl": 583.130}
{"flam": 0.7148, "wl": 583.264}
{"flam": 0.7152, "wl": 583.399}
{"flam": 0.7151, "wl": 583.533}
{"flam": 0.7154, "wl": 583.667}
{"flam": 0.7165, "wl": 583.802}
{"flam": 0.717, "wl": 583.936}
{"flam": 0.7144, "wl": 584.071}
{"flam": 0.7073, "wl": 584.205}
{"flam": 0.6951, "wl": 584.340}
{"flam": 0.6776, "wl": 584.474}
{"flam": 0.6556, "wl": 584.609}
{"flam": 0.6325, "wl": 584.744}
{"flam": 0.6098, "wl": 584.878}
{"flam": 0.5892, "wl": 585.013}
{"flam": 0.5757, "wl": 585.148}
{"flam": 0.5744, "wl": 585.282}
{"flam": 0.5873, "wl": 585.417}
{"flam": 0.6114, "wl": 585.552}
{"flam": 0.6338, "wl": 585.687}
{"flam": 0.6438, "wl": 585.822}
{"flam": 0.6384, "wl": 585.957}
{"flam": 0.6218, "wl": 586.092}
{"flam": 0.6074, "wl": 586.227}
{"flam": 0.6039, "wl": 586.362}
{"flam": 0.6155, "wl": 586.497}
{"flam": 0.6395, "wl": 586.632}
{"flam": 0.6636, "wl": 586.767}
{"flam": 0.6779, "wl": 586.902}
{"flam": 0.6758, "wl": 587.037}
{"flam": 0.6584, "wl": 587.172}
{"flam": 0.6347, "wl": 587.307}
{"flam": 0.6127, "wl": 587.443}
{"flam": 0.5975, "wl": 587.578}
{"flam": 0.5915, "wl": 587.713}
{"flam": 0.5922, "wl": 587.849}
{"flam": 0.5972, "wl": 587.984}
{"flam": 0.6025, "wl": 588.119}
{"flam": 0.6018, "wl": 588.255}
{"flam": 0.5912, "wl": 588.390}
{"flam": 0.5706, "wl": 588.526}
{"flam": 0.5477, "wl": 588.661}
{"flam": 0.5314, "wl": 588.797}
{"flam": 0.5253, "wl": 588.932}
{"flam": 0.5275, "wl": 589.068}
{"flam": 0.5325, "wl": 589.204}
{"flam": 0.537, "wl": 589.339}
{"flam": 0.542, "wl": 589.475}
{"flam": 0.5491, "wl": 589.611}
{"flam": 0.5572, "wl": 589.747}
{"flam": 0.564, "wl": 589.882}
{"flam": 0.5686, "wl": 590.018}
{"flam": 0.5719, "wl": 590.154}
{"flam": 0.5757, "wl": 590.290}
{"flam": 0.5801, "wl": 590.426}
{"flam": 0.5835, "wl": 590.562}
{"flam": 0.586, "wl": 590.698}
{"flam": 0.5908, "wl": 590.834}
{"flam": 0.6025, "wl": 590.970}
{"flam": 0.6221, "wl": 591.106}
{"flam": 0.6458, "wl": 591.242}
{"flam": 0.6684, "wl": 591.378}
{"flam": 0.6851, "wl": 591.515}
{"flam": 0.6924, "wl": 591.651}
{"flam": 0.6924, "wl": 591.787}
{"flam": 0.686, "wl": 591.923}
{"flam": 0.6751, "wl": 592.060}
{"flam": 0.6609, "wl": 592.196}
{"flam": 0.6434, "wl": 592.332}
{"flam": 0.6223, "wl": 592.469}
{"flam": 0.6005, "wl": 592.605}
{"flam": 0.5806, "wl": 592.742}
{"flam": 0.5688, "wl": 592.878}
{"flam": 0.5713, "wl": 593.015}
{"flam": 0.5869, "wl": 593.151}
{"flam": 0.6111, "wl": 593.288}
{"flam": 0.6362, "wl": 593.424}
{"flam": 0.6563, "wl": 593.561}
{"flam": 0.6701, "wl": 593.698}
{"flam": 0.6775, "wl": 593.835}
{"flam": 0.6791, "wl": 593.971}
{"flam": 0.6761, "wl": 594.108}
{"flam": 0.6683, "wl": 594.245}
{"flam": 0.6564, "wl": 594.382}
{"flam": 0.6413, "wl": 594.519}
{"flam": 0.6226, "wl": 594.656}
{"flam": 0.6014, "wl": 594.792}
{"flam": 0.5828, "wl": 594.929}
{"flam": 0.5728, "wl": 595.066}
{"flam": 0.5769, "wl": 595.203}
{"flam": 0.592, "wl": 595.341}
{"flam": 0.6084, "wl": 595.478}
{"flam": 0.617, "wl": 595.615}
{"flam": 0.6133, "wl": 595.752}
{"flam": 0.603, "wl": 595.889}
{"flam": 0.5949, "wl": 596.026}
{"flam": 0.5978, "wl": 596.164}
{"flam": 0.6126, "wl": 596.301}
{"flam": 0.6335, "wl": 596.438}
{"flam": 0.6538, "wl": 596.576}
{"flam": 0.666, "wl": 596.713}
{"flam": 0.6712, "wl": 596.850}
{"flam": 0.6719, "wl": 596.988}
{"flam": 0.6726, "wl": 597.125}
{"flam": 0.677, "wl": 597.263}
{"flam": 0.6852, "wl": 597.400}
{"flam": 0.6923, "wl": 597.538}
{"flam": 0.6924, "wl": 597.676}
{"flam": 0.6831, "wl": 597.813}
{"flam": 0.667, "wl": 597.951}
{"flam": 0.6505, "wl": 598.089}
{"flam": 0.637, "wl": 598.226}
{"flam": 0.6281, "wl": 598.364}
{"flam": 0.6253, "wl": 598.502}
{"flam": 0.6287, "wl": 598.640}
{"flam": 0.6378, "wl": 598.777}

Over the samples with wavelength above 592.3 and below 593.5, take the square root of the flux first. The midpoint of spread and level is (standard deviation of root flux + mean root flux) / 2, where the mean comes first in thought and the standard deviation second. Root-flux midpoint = 0.396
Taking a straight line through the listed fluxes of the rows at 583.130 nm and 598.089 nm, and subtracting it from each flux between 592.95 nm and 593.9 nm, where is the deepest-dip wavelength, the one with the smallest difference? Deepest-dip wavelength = 593.015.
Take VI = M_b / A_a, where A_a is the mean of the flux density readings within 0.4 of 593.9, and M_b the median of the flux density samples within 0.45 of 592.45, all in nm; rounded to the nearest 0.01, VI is 0.93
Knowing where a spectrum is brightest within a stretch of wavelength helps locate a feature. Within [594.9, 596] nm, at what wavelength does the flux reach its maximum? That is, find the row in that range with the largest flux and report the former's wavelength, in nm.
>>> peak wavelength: 595.615 nm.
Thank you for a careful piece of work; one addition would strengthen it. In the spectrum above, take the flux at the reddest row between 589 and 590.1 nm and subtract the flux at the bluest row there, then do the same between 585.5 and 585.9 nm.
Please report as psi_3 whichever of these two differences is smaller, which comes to 0.032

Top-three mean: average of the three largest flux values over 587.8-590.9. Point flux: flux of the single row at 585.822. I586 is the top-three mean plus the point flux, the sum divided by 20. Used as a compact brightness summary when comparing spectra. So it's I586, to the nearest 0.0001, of 0.0622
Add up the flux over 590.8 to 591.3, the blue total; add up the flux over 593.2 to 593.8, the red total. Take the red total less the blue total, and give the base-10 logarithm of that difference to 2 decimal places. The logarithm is -0.95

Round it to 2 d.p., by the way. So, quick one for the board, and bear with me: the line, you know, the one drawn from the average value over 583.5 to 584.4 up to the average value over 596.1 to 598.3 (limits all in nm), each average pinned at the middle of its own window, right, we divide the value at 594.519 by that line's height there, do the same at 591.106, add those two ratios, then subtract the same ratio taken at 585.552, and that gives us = 1.00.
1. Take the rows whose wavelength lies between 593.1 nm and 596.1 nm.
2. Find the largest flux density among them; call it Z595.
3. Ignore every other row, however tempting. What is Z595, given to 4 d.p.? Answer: 0.6791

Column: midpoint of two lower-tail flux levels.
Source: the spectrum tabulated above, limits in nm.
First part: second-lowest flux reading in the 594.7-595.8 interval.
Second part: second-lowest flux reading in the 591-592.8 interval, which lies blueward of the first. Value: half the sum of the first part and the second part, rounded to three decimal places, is 0.589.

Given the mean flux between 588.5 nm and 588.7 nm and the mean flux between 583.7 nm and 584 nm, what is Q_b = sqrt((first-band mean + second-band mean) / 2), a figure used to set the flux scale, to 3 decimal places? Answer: 0.799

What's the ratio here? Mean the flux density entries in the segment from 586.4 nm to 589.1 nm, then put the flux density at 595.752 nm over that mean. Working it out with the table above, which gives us 1.02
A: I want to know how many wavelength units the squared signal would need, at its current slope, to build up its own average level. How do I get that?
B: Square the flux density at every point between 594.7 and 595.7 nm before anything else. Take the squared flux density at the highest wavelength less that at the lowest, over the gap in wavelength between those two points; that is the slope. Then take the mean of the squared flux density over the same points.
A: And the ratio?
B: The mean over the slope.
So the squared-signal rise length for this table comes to 15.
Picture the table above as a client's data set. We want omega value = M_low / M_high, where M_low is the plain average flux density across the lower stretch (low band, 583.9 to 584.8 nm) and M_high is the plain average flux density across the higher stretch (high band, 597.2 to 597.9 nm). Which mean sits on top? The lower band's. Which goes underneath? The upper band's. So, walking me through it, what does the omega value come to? 1.00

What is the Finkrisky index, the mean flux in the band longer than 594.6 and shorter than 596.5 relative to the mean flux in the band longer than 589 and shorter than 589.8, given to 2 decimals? 1.11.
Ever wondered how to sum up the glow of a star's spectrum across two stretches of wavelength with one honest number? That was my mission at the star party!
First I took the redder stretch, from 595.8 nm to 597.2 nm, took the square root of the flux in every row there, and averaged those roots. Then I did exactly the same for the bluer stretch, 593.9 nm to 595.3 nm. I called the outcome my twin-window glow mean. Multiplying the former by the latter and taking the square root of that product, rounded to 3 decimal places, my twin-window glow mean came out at 0.795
